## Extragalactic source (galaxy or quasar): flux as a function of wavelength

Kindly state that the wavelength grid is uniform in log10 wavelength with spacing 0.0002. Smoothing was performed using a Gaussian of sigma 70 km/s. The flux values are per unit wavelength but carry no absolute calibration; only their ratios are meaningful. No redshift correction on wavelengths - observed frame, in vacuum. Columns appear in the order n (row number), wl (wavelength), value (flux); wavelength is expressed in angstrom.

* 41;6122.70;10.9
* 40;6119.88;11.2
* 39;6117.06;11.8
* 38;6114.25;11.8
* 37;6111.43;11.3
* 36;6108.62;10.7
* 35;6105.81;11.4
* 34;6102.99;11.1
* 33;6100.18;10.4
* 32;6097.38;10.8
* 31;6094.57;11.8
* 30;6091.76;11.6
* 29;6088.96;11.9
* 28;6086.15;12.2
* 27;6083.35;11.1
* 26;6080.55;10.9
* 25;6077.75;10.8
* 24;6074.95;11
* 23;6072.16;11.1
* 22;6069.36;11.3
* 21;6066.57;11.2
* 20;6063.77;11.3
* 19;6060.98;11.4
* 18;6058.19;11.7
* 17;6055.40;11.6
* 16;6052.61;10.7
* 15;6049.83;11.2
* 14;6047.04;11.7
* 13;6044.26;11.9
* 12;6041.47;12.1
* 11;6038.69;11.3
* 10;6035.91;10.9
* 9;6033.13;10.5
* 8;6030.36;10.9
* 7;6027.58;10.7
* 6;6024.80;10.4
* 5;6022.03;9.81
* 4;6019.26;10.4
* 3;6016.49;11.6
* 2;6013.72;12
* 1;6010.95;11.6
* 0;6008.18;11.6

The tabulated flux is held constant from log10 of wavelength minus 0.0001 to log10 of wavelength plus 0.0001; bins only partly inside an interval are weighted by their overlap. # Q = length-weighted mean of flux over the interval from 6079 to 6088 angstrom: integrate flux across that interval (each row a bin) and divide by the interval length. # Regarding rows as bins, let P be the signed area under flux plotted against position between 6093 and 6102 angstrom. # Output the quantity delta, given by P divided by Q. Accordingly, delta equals 8.69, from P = 99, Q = 11.4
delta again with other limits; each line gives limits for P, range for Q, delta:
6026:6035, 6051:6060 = 8.49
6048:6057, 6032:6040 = 9.24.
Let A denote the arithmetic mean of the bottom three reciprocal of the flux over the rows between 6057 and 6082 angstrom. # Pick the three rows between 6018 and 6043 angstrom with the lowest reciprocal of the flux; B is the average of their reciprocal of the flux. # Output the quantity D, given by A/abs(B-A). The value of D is 218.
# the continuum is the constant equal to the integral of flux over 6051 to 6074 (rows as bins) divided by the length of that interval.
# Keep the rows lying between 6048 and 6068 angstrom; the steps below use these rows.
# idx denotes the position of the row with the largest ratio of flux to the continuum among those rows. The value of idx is 6058.19 angstrom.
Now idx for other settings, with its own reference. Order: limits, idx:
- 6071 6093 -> 6086.15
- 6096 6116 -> 6114.25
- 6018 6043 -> 6041.47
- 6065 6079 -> 6069.36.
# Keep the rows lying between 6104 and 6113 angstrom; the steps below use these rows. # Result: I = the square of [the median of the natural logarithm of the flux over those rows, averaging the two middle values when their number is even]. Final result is 5.88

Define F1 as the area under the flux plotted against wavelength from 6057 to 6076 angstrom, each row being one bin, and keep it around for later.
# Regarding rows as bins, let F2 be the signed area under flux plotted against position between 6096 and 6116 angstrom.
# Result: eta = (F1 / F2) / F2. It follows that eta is 0.0044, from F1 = 214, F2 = 222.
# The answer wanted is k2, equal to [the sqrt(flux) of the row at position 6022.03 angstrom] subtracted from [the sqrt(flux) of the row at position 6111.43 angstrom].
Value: 0.23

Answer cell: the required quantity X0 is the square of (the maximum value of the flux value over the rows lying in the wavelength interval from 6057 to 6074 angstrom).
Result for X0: 137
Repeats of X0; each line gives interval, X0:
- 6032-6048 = 146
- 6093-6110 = 139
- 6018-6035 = 119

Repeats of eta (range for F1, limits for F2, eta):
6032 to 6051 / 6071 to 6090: 0.0047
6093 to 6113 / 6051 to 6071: 0.0043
